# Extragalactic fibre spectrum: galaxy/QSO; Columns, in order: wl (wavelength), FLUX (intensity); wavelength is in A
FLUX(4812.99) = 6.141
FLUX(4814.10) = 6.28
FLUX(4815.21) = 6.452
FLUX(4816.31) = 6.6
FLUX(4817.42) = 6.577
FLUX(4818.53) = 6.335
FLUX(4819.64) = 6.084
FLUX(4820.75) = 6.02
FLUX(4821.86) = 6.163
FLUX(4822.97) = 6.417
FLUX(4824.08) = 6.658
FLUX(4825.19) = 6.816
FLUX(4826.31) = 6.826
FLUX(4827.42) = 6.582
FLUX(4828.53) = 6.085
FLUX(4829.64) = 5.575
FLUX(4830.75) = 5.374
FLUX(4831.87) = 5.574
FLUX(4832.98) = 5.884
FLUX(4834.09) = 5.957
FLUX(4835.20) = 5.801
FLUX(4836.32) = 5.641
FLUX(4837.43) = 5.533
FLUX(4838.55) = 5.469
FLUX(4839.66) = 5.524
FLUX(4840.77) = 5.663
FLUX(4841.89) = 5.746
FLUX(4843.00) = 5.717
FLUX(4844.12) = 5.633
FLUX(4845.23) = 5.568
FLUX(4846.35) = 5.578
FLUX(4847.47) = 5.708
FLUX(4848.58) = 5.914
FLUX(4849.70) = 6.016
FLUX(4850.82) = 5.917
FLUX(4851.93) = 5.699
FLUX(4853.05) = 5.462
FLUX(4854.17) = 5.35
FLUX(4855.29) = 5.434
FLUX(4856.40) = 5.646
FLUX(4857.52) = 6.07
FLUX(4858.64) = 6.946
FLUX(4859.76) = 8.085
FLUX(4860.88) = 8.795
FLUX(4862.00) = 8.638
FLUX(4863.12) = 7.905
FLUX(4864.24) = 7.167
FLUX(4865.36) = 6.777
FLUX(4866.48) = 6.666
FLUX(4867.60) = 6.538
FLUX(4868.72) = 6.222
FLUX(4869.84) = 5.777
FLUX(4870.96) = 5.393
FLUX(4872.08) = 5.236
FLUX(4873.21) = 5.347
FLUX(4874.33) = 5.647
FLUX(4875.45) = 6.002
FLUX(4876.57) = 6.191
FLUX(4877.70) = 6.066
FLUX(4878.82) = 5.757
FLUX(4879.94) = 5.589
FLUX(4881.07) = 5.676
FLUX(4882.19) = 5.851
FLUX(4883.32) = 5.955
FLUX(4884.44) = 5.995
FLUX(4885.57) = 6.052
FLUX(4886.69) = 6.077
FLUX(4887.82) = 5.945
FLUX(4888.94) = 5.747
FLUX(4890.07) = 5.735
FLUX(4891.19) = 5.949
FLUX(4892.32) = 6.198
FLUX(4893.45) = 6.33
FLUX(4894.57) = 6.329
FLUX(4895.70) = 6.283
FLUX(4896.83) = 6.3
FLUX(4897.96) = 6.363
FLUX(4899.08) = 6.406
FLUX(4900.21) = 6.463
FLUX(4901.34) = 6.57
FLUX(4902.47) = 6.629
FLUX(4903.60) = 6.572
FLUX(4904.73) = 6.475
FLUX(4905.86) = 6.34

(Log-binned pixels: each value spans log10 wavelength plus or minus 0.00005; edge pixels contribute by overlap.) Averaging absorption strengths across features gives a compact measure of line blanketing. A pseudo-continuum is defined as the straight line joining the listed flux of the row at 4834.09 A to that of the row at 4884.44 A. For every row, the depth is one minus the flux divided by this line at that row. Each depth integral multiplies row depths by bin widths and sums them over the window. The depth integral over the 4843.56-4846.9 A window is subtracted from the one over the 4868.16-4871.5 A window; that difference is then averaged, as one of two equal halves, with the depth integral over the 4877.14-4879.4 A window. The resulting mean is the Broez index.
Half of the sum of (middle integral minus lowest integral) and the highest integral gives 0.0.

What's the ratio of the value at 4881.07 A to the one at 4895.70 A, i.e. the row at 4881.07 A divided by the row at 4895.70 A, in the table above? 0.90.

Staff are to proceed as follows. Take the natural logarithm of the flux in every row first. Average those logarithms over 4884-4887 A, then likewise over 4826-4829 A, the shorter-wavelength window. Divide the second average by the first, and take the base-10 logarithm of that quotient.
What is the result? 0.017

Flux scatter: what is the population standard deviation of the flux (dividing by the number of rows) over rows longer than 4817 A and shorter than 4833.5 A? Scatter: 0.44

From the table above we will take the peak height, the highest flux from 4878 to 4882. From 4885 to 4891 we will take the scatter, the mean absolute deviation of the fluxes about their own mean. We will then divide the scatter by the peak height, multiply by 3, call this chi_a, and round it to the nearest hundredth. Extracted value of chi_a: 0.07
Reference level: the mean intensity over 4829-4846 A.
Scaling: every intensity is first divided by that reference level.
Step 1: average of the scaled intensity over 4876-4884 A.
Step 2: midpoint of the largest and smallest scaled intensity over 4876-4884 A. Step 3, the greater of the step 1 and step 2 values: 1.04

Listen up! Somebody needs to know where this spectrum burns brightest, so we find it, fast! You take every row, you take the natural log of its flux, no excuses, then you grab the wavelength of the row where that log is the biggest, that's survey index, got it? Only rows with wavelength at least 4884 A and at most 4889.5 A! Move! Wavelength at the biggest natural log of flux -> 4886.69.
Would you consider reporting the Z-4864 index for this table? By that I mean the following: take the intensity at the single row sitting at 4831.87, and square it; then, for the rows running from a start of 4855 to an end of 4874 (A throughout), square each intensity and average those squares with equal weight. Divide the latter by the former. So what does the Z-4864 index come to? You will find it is 1.5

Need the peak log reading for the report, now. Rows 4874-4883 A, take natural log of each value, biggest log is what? 1.82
